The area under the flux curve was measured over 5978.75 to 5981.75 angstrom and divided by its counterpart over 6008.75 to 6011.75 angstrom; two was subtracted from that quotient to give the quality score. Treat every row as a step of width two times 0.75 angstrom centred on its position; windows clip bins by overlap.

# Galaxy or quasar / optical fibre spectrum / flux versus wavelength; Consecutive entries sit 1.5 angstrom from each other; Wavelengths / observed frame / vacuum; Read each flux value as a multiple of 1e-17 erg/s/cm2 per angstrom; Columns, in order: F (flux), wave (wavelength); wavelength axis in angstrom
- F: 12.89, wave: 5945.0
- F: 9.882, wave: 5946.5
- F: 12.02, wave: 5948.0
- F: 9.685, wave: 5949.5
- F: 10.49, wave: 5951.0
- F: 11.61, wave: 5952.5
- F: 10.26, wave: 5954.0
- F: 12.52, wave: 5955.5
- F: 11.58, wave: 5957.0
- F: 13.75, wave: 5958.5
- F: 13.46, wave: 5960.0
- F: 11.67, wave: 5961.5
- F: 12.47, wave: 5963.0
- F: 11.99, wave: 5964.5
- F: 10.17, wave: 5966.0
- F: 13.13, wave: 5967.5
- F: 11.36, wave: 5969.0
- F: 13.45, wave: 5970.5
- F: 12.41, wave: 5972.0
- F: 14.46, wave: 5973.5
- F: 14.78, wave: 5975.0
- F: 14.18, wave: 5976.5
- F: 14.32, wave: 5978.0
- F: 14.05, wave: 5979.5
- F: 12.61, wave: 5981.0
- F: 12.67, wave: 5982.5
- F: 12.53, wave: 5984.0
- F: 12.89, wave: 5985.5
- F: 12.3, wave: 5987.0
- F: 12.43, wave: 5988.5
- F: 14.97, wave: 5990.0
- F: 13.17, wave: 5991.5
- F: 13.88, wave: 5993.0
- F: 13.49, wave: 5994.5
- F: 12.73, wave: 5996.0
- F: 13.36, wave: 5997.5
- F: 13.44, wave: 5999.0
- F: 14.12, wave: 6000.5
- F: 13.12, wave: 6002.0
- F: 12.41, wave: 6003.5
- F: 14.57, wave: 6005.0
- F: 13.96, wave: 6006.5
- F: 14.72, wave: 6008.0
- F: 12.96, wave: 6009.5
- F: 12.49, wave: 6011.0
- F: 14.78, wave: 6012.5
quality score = -0.95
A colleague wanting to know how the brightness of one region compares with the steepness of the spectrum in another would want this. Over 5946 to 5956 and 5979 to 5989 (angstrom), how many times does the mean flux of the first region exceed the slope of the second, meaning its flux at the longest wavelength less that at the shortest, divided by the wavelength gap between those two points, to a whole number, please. -61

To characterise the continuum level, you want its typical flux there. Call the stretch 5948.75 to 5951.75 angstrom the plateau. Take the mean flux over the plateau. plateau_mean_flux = 10.1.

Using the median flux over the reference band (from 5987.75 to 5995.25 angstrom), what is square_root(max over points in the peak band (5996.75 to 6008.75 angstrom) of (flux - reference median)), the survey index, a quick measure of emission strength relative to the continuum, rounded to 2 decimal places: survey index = 1.11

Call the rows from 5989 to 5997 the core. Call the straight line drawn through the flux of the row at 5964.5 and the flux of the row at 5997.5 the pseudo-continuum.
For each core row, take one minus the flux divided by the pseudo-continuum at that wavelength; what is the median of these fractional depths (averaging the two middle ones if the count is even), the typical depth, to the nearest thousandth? -0.019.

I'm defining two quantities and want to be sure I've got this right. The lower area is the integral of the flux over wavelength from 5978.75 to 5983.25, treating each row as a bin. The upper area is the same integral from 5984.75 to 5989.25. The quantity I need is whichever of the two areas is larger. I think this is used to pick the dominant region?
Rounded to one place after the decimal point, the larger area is 59.0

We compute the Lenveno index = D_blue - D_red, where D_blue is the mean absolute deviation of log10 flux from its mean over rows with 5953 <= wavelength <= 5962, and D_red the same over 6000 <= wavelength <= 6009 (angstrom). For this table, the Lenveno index 0.015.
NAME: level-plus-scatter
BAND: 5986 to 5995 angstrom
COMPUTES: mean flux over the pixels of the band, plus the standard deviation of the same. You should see 14.3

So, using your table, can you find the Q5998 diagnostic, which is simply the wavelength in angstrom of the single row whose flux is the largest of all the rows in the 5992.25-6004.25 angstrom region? 6000.5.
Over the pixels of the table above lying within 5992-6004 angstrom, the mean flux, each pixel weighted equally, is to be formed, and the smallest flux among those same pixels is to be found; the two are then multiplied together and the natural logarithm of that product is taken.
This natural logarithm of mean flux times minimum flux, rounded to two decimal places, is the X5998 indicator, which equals 5.11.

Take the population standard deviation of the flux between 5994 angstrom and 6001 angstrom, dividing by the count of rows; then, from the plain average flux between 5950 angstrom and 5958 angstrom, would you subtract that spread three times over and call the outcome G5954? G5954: 10.0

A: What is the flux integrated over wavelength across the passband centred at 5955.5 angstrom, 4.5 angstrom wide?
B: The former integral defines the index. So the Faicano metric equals 52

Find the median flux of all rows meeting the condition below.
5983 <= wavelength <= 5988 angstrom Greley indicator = 12.5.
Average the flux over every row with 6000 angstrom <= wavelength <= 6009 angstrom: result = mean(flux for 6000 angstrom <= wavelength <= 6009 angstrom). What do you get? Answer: 13.8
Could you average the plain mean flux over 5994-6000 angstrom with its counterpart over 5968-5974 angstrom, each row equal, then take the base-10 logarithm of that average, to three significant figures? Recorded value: 1.12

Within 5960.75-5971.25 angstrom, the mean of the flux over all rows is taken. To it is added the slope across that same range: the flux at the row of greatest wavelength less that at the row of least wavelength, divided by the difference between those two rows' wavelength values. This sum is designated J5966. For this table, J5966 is 12.2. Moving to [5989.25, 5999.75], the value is 13.4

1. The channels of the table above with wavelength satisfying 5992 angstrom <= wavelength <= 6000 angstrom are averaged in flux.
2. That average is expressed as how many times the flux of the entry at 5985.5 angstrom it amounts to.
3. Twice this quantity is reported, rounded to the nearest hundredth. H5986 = 2.08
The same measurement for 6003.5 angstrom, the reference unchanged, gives 2.16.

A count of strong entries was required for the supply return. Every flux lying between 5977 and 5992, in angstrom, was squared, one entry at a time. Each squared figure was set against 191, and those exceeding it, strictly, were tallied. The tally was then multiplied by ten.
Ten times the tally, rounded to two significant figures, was 30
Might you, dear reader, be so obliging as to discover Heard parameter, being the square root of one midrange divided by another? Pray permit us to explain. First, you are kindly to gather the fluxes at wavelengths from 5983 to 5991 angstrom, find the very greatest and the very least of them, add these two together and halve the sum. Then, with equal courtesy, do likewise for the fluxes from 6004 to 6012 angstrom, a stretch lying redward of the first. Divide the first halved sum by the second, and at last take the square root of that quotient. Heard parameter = 1.00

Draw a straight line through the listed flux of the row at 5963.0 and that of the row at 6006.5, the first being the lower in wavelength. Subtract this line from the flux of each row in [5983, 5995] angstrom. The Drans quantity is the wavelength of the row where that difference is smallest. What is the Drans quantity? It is 5987.0 angstrom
